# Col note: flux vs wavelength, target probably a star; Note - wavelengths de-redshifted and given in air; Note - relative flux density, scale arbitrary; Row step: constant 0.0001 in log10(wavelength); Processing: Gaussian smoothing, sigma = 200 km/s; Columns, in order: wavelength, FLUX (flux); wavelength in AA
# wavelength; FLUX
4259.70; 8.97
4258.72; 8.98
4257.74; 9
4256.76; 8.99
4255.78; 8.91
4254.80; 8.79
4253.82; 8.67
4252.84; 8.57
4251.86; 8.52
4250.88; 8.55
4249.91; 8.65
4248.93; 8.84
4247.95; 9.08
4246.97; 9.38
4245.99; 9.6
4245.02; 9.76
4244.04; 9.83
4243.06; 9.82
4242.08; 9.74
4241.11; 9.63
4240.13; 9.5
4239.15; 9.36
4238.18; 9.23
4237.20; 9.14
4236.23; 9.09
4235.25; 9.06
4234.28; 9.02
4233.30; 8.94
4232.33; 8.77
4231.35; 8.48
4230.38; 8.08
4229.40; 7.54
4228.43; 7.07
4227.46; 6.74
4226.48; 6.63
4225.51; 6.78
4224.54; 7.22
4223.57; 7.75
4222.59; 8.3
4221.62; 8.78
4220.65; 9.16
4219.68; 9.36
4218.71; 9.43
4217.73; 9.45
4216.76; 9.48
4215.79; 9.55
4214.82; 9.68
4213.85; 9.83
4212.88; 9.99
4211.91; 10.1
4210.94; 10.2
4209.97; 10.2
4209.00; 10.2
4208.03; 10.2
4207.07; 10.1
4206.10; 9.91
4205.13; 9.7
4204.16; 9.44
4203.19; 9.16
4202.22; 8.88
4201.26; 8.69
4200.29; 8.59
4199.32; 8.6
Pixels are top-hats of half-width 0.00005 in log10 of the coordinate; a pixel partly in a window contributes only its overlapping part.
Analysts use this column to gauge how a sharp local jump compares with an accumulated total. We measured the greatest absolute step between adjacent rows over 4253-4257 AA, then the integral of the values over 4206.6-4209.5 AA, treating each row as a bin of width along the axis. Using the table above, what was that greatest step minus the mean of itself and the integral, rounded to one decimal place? -14.7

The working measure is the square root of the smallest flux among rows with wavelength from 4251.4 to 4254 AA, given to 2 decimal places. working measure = 2.92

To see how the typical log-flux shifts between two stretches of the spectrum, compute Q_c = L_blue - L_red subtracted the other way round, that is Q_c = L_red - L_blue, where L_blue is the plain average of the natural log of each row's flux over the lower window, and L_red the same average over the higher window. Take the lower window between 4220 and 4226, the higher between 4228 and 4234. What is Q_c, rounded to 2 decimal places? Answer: 0.02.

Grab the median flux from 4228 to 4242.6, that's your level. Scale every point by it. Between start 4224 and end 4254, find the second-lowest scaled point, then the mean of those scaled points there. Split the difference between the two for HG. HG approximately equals 0.85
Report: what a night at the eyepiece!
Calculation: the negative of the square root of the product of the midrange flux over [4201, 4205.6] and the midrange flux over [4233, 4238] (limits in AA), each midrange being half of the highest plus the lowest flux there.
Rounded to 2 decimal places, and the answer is -9.12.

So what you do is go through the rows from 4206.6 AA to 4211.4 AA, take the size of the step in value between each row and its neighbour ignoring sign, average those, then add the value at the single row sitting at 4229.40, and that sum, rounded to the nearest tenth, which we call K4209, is 7.6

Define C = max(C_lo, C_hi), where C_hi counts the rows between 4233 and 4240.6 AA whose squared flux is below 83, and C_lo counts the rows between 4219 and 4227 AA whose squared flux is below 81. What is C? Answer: 6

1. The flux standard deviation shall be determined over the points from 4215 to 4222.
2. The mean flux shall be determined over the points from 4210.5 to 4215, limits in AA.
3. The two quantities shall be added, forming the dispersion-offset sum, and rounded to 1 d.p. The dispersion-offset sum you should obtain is 10.2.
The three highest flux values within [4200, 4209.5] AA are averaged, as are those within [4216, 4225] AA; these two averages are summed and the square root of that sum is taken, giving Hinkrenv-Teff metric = 4.43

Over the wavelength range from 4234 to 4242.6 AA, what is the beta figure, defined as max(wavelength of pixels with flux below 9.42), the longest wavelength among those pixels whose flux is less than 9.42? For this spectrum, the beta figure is 4239.15 AA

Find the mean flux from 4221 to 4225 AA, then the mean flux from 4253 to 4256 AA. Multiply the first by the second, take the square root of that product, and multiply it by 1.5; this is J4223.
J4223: 12.6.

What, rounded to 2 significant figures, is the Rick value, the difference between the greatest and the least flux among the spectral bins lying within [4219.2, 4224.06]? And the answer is 1.6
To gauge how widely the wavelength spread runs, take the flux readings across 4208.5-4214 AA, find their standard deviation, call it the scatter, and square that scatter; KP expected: 0.02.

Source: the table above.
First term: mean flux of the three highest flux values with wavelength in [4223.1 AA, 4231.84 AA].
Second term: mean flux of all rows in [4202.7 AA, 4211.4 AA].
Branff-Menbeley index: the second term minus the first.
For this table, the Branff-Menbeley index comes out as 1.8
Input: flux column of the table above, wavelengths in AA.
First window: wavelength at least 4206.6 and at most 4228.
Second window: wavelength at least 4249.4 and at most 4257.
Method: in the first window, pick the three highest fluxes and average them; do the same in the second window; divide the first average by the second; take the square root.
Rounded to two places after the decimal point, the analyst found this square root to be 1.07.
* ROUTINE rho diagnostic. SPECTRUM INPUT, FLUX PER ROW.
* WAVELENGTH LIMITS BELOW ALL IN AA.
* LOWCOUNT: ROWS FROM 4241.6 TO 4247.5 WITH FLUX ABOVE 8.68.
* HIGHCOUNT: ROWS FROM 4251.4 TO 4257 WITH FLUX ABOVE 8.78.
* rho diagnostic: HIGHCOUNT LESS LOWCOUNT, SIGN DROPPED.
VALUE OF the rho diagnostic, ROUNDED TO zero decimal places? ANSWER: 3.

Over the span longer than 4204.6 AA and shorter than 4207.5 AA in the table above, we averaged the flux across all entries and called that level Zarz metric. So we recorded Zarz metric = 9.9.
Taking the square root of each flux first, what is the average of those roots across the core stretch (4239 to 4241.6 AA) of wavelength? 3.08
